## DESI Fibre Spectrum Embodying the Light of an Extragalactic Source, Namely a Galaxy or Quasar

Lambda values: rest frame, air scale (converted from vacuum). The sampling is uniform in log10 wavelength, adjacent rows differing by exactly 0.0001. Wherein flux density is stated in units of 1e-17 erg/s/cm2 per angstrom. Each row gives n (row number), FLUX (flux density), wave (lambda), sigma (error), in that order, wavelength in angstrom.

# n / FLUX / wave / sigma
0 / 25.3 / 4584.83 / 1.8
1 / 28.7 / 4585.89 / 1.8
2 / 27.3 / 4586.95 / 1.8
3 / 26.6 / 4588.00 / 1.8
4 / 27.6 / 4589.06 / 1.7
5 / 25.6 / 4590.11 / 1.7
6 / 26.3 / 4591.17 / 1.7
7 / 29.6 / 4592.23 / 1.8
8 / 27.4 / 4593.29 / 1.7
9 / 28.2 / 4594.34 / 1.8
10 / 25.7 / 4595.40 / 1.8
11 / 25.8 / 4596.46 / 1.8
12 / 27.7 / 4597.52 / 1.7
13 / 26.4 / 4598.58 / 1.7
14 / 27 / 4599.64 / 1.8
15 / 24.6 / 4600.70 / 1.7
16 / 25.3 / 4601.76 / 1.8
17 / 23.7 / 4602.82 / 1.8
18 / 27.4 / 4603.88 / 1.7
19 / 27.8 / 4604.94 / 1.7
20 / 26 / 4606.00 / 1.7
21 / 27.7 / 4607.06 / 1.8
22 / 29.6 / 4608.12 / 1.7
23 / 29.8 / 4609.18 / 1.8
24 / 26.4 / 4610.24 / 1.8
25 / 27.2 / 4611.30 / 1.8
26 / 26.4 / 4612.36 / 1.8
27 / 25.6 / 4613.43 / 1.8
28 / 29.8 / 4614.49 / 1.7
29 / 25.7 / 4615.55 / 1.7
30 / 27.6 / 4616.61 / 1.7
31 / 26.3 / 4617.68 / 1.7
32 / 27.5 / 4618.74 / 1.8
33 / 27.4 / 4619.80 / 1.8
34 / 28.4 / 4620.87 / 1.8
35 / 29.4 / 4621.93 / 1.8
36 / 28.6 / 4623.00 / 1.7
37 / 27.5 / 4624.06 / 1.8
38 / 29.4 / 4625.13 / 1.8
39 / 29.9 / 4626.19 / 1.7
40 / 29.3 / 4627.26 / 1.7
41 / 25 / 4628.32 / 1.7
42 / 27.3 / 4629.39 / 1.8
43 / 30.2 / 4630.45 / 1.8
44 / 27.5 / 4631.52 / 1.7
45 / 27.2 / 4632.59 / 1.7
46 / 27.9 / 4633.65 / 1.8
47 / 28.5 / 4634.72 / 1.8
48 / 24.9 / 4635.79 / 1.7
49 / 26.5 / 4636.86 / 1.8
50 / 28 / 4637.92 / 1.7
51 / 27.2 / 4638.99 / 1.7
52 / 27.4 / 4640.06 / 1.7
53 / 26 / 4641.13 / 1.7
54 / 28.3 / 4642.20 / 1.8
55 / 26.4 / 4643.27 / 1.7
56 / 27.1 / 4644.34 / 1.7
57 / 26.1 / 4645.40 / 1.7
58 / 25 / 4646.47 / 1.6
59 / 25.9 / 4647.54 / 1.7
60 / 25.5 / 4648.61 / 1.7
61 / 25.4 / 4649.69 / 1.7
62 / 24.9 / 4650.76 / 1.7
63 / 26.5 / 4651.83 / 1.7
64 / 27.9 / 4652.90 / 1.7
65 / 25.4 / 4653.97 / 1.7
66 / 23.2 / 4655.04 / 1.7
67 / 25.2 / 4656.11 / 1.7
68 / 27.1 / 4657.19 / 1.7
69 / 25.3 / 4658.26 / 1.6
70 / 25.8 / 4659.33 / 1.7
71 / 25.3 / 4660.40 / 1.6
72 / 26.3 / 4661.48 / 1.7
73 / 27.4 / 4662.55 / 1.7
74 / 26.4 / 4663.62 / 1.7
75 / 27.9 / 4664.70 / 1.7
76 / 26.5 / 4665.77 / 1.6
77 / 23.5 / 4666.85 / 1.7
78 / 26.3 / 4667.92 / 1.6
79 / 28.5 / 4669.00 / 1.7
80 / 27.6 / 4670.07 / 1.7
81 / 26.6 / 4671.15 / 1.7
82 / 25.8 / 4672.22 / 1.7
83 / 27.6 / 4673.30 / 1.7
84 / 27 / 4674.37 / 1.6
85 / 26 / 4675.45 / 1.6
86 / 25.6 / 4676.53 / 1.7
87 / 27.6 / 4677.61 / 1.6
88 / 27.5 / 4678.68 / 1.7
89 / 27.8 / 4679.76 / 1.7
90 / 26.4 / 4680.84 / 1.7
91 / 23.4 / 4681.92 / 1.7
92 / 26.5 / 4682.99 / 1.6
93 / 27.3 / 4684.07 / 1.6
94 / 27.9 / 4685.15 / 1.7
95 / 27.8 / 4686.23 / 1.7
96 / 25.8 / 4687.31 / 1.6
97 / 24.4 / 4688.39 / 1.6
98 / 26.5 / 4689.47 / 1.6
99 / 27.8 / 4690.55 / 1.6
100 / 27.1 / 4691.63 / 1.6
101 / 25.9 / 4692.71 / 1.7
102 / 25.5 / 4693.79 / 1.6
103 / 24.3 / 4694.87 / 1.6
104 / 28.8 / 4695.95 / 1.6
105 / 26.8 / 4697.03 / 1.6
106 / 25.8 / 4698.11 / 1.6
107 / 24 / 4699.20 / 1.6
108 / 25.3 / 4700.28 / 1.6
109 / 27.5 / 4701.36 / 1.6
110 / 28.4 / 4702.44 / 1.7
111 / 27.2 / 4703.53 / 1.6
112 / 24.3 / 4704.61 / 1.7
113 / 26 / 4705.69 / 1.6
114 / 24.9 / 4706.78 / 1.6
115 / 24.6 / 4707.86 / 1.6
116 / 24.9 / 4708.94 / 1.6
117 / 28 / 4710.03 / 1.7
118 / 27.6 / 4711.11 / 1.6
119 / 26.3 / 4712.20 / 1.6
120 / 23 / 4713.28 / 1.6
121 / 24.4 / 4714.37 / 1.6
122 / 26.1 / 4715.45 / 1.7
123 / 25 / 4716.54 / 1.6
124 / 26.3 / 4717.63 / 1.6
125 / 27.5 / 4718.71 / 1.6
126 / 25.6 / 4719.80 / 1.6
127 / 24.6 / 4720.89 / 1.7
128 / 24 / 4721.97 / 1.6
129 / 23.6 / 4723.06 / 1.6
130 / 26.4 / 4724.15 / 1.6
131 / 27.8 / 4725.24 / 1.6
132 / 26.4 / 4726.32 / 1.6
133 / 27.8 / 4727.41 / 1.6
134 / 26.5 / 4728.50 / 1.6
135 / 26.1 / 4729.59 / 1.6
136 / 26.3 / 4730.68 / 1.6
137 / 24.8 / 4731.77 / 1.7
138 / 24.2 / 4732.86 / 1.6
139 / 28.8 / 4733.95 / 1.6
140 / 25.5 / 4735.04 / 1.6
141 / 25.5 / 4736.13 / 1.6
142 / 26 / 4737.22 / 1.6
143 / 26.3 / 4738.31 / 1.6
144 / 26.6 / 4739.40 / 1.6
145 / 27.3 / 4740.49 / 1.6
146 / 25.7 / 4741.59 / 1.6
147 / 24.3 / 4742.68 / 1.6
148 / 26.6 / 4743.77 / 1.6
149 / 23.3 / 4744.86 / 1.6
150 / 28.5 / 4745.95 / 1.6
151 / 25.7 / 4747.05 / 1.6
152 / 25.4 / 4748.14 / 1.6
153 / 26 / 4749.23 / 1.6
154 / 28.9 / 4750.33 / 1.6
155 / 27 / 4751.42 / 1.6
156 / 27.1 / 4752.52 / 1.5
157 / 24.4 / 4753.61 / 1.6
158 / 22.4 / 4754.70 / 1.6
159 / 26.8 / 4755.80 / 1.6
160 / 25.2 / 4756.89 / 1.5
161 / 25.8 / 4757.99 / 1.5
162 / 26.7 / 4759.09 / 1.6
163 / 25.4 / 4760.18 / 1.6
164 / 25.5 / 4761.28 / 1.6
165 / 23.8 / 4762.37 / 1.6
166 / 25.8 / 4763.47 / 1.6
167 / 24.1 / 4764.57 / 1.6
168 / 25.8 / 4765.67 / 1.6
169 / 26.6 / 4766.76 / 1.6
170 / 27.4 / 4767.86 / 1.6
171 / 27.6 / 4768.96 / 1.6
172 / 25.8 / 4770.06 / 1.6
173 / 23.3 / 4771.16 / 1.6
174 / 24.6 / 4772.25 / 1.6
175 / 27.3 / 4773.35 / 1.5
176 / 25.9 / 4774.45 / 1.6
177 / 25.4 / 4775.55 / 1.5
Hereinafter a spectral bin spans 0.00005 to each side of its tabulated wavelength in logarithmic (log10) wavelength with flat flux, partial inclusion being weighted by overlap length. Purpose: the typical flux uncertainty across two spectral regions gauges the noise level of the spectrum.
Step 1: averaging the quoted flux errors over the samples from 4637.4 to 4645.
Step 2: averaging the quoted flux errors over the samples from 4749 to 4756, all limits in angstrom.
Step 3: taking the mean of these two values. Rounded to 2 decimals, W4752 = 1.65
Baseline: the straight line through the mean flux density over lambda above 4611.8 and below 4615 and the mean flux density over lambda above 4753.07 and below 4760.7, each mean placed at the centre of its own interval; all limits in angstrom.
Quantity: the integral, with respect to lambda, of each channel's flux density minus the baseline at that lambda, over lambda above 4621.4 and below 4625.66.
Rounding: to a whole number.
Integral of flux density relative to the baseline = 7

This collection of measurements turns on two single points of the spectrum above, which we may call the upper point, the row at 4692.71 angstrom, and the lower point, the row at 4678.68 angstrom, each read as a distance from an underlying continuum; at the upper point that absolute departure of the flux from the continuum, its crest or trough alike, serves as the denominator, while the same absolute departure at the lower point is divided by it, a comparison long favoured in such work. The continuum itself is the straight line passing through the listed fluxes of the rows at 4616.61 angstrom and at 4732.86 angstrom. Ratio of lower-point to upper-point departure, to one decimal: 3.3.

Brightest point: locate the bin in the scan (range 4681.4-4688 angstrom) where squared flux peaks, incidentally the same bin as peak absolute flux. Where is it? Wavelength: 4685.15 angstrom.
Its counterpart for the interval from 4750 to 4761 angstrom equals 4750.33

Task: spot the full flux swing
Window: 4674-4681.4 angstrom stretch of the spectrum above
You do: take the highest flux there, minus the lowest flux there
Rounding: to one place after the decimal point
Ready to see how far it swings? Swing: 2.2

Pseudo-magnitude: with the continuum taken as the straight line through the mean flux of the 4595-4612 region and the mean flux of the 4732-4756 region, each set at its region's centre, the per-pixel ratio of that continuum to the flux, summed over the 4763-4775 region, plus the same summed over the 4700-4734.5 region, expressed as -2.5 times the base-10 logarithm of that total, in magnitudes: -4.09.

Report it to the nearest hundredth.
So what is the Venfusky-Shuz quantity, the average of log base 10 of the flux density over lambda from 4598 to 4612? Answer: 1.43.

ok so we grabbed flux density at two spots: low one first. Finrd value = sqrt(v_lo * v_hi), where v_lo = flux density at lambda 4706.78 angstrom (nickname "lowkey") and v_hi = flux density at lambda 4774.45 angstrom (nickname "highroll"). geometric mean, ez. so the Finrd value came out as 25.4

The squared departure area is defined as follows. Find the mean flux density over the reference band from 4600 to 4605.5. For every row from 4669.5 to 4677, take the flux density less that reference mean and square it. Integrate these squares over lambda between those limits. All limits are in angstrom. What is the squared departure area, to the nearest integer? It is 10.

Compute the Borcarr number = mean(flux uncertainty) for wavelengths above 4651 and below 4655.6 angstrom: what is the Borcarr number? 1.70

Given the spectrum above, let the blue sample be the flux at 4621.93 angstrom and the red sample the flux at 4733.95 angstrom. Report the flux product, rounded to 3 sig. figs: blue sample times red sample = 847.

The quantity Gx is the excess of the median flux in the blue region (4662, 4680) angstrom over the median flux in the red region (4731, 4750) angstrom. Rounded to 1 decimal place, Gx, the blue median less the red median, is 1.3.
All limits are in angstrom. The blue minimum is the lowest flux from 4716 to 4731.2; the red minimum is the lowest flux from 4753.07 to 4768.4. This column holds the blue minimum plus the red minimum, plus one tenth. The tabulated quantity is 46.1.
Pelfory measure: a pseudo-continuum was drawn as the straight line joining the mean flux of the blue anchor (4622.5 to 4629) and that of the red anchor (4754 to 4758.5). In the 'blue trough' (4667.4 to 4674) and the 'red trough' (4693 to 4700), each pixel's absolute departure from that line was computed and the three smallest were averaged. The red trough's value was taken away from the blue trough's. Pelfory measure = -0.2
